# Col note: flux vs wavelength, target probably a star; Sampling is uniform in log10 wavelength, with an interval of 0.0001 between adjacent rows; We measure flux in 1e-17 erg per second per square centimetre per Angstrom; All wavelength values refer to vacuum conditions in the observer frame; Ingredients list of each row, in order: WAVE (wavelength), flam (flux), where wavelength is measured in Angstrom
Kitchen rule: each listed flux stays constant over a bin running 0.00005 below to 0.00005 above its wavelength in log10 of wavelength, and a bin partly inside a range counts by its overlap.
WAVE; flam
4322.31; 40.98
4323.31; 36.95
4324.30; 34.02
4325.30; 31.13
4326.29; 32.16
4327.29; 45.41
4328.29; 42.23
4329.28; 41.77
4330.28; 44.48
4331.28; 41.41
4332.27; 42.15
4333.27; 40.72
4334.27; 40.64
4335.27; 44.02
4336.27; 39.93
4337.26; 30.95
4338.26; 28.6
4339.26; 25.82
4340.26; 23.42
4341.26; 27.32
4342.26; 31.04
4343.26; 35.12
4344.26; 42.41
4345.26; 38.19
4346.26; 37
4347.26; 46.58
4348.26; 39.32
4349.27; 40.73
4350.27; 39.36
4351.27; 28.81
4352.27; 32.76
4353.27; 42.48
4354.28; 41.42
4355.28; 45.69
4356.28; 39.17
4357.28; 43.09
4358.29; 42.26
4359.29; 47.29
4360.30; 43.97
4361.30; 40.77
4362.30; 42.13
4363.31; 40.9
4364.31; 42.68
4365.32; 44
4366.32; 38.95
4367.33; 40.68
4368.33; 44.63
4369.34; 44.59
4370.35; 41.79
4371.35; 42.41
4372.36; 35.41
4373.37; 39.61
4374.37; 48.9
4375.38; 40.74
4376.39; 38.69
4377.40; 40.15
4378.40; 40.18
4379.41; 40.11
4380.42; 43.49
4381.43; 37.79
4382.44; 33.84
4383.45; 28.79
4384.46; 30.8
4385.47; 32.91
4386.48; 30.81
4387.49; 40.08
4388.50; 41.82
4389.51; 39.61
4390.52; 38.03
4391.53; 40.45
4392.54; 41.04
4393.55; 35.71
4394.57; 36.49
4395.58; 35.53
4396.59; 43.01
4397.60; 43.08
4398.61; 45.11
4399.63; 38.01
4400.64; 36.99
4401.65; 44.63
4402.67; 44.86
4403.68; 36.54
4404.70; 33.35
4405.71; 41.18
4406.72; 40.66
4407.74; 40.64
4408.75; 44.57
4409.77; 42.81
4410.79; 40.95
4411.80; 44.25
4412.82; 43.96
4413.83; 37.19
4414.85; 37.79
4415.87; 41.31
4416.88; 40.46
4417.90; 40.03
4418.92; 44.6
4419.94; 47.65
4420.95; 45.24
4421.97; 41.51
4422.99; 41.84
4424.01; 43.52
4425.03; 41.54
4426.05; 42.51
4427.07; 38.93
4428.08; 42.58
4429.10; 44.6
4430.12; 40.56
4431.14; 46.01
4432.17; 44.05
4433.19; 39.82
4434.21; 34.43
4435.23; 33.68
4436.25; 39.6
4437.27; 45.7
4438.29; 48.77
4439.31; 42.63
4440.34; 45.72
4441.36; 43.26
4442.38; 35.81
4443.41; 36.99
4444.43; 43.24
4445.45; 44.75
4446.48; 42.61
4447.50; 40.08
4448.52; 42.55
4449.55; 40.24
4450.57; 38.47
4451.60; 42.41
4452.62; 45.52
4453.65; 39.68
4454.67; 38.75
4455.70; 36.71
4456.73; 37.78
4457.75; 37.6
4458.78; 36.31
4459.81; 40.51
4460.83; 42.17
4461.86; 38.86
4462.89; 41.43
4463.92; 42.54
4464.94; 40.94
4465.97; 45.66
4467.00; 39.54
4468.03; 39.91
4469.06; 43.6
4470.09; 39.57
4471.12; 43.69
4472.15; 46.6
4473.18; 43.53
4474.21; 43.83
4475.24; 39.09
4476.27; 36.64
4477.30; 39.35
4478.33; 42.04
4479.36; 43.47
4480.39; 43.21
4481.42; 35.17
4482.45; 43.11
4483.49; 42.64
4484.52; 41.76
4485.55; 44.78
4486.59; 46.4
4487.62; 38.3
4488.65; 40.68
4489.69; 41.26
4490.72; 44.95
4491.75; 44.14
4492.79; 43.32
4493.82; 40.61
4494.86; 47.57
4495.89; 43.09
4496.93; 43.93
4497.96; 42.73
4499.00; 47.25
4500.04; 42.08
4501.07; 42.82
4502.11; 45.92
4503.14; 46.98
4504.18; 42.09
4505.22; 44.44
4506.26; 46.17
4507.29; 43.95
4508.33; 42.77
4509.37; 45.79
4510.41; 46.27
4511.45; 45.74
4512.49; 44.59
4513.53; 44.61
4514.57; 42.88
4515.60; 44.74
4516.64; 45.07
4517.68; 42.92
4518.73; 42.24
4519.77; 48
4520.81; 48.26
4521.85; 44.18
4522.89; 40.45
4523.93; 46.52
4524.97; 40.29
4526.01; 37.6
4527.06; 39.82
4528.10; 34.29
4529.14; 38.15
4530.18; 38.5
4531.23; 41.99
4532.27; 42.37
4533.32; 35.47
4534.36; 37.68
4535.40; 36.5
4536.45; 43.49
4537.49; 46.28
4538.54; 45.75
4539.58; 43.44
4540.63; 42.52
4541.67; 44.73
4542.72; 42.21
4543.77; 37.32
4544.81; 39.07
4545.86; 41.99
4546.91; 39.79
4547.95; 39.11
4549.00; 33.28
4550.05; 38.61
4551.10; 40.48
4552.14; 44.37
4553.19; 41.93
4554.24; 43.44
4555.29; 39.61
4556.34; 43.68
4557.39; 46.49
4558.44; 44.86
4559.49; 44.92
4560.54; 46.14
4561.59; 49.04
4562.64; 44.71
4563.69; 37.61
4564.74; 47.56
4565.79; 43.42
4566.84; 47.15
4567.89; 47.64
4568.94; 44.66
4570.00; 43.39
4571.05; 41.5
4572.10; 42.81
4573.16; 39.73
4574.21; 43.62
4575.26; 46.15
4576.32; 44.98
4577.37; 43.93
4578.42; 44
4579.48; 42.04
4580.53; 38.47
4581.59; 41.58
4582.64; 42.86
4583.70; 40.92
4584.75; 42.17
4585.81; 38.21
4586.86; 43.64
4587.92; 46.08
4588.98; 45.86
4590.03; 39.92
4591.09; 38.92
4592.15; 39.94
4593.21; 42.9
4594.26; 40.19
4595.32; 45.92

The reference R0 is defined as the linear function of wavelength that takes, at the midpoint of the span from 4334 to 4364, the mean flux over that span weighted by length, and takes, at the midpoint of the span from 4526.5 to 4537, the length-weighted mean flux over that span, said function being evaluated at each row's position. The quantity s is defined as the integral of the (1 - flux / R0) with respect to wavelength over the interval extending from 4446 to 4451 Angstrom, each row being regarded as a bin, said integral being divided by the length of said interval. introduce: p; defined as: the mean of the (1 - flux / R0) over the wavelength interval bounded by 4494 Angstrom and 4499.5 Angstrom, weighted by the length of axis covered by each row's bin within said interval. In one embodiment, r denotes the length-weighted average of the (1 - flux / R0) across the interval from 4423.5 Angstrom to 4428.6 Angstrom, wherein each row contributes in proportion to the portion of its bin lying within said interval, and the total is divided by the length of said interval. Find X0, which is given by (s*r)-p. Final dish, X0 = 0.159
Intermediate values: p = -0.15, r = -0.090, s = -0.06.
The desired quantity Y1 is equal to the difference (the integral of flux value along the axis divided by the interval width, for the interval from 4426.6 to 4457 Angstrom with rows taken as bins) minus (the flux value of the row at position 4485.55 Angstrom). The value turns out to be -4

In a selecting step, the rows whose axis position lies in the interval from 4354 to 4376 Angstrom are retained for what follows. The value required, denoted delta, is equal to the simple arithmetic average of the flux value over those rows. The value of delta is 42.3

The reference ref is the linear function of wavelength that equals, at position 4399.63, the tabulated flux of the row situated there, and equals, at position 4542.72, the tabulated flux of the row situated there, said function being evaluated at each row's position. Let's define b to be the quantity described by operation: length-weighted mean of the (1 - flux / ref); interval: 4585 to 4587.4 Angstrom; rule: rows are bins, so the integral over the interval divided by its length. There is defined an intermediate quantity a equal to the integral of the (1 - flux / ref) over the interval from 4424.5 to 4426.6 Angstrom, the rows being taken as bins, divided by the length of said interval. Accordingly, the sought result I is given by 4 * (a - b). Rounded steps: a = -0.083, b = 0.06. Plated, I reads -0.6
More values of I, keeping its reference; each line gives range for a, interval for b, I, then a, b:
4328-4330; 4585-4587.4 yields -0.9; -0.176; 0.06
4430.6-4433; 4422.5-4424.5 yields -0.1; -0.136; -0.10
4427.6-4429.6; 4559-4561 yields -0.2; -0.122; -0.07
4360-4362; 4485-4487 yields -0.1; -0.145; -0.12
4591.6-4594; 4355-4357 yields 0.8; 0.055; -0.15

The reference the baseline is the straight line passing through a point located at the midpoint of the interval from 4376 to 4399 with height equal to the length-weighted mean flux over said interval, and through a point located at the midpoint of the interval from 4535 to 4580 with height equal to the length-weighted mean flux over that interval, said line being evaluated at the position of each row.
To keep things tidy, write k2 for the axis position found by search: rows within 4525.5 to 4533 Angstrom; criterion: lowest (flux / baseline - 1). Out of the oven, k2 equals 4528.10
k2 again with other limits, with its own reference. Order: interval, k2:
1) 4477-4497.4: 4481.42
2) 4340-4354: 4340.26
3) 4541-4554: 4549.00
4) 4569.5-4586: 4585.81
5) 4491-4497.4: 4493.82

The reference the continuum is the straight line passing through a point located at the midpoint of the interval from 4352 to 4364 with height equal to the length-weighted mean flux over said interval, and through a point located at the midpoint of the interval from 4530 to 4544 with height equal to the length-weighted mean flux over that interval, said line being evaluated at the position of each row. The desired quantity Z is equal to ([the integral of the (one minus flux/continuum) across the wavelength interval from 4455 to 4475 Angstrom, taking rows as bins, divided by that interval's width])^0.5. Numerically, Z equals 0.12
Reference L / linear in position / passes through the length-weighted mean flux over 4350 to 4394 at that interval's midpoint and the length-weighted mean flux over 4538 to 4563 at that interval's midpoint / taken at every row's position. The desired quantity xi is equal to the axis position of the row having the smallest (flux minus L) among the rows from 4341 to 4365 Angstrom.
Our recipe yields 4341.26 Angstrom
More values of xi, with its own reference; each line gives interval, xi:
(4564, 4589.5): 4585.81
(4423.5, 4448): 4435.23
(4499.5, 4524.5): 4522.89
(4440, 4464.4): 4442.38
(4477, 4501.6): 4481.42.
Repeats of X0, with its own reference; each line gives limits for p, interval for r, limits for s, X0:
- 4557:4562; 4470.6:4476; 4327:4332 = 0.201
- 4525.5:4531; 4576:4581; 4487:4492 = -0.016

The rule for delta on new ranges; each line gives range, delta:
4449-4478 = 40.7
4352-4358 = 40.8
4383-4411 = 38.9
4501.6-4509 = 44.6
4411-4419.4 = 41.2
